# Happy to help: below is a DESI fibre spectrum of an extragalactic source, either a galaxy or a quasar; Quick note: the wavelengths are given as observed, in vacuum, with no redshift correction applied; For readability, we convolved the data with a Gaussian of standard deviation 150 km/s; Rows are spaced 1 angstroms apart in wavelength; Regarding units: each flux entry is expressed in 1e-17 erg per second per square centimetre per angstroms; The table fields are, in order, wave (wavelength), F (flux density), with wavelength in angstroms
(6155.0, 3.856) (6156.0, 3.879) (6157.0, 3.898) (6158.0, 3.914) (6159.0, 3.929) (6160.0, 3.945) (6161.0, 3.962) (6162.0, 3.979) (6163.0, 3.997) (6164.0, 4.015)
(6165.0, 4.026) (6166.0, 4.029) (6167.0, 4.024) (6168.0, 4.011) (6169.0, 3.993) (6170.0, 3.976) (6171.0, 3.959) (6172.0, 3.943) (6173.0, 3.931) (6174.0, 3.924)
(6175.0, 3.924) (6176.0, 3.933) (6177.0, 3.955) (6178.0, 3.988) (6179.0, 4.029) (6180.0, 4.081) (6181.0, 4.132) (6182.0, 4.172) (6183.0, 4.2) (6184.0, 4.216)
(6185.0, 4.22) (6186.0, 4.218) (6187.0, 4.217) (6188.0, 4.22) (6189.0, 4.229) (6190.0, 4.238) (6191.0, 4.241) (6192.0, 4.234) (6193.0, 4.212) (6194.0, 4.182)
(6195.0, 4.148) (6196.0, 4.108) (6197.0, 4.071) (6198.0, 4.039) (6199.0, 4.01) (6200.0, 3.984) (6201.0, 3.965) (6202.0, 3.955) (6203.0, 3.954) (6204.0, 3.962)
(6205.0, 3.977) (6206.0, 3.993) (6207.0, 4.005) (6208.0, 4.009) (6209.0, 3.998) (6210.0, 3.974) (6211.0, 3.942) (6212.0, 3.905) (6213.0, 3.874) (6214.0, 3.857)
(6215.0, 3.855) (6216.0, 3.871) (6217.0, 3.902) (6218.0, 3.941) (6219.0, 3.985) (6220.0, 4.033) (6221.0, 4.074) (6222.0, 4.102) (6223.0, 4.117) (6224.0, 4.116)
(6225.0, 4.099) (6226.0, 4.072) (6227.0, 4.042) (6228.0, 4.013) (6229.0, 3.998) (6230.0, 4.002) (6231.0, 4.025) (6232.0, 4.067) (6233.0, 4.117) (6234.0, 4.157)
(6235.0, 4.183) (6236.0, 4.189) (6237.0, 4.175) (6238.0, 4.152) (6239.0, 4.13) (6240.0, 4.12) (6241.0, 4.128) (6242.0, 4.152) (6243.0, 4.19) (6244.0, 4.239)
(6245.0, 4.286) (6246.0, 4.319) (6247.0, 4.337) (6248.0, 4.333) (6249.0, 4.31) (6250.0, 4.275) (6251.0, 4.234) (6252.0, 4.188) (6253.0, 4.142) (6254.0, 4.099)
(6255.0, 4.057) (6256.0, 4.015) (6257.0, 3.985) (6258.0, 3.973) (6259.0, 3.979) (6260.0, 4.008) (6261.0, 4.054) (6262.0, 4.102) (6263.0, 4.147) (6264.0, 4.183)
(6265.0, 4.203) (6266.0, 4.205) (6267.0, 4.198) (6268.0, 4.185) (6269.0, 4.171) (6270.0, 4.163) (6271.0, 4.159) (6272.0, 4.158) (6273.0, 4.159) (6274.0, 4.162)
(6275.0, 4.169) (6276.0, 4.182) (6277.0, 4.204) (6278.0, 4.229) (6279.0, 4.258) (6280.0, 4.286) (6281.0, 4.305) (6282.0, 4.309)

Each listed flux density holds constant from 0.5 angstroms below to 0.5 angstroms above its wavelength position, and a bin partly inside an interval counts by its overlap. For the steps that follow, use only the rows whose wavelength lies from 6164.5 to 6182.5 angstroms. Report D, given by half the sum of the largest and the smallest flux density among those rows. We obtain 4.05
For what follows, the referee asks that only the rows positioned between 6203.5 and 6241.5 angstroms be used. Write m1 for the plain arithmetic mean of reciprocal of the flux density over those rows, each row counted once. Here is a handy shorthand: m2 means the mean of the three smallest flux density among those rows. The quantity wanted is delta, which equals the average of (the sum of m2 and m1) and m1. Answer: 2.18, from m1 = 0.248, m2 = 3.86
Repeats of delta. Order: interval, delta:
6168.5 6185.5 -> 2.21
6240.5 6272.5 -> 2.23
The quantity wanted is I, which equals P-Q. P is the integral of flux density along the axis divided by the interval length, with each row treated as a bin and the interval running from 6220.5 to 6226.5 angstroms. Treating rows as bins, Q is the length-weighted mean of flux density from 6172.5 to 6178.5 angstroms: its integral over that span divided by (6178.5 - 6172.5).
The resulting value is 0.15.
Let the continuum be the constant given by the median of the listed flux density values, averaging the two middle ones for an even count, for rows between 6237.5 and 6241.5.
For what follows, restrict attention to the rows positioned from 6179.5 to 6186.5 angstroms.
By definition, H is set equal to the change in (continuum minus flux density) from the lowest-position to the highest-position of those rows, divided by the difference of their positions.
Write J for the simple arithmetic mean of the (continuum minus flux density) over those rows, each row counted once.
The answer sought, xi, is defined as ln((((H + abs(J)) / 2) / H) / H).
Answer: 3.2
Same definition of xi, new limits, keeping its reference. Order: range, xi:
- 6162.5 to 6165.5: 5.5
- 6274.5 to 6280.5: 4.1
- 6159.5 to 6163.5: 5.5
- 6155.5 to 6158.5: 5.9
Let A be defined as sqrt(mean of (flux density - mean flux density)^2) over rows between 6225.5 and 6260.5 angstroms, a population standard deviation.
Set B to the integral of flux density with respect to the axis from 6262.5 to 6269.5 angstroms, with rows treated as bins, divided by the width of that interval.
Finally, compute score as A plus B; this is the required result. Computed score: 4.29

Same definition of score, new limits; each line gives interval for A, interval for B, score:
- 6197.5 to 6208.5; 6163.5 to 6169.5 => 4.04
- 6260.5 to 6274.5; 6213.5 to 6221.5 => 3.98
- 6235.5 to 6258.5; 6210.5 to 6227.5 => 4.09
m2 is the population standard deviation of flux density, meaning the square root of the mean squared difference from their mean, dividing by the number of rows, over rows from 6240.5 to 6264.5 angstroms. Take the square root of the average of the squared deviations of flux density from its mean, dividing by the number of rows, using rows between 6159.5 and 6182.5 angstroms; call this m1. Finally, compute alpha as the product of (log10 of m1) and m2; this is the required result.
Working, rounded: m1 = 0.06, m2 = 0.116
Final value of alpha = -0.14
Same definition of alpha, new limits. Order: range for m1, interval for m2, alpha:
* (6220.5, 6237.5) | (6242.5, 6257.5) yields -0.14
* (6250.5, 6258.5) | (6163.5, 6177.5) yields -0.04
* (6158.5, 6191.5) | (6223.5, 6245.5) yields -0.07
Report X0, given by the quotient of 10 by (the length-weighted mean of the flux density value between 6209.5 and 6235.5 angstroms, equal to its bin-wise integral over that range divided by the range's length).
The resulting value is 2.49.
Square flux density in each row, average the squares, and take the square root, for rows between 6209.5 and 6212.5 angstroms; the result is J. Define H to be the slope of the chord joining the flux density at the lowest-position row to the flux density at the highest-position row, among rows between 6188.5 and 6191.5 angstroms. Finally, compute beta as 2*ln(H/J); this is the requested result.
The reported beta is -13.0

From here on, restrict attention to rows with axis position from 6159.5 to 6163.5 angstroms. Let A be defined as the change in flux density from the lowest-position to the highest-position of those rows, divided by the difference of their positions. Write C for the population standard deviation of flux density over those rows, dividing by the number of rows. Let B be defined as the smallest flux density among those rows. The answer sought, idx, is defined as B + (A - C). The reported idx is 3.94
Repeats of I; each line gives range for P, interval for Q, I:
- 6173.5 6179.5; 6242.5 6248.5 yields -0.33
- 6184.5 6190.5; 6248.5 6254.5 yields 0.02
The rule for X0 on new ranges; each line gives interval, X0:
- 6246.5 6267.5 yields 2.41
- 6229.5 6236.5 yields 2.44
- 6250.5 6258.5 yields 2.45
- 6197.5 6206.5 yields 2.51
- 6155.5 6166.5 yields 2.52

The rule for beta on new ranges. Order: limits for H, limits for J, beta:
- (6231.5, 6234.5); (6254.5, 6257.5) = -9.0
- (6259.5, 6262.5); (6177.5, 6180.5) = -8.9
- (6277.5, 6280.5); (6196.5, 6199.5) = -9.9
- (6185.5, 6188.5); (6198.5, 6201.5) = -16.6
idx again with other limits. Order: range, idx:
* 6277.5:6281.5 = 4.23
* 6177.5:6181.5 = 3.98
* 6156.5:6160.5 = 3.90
